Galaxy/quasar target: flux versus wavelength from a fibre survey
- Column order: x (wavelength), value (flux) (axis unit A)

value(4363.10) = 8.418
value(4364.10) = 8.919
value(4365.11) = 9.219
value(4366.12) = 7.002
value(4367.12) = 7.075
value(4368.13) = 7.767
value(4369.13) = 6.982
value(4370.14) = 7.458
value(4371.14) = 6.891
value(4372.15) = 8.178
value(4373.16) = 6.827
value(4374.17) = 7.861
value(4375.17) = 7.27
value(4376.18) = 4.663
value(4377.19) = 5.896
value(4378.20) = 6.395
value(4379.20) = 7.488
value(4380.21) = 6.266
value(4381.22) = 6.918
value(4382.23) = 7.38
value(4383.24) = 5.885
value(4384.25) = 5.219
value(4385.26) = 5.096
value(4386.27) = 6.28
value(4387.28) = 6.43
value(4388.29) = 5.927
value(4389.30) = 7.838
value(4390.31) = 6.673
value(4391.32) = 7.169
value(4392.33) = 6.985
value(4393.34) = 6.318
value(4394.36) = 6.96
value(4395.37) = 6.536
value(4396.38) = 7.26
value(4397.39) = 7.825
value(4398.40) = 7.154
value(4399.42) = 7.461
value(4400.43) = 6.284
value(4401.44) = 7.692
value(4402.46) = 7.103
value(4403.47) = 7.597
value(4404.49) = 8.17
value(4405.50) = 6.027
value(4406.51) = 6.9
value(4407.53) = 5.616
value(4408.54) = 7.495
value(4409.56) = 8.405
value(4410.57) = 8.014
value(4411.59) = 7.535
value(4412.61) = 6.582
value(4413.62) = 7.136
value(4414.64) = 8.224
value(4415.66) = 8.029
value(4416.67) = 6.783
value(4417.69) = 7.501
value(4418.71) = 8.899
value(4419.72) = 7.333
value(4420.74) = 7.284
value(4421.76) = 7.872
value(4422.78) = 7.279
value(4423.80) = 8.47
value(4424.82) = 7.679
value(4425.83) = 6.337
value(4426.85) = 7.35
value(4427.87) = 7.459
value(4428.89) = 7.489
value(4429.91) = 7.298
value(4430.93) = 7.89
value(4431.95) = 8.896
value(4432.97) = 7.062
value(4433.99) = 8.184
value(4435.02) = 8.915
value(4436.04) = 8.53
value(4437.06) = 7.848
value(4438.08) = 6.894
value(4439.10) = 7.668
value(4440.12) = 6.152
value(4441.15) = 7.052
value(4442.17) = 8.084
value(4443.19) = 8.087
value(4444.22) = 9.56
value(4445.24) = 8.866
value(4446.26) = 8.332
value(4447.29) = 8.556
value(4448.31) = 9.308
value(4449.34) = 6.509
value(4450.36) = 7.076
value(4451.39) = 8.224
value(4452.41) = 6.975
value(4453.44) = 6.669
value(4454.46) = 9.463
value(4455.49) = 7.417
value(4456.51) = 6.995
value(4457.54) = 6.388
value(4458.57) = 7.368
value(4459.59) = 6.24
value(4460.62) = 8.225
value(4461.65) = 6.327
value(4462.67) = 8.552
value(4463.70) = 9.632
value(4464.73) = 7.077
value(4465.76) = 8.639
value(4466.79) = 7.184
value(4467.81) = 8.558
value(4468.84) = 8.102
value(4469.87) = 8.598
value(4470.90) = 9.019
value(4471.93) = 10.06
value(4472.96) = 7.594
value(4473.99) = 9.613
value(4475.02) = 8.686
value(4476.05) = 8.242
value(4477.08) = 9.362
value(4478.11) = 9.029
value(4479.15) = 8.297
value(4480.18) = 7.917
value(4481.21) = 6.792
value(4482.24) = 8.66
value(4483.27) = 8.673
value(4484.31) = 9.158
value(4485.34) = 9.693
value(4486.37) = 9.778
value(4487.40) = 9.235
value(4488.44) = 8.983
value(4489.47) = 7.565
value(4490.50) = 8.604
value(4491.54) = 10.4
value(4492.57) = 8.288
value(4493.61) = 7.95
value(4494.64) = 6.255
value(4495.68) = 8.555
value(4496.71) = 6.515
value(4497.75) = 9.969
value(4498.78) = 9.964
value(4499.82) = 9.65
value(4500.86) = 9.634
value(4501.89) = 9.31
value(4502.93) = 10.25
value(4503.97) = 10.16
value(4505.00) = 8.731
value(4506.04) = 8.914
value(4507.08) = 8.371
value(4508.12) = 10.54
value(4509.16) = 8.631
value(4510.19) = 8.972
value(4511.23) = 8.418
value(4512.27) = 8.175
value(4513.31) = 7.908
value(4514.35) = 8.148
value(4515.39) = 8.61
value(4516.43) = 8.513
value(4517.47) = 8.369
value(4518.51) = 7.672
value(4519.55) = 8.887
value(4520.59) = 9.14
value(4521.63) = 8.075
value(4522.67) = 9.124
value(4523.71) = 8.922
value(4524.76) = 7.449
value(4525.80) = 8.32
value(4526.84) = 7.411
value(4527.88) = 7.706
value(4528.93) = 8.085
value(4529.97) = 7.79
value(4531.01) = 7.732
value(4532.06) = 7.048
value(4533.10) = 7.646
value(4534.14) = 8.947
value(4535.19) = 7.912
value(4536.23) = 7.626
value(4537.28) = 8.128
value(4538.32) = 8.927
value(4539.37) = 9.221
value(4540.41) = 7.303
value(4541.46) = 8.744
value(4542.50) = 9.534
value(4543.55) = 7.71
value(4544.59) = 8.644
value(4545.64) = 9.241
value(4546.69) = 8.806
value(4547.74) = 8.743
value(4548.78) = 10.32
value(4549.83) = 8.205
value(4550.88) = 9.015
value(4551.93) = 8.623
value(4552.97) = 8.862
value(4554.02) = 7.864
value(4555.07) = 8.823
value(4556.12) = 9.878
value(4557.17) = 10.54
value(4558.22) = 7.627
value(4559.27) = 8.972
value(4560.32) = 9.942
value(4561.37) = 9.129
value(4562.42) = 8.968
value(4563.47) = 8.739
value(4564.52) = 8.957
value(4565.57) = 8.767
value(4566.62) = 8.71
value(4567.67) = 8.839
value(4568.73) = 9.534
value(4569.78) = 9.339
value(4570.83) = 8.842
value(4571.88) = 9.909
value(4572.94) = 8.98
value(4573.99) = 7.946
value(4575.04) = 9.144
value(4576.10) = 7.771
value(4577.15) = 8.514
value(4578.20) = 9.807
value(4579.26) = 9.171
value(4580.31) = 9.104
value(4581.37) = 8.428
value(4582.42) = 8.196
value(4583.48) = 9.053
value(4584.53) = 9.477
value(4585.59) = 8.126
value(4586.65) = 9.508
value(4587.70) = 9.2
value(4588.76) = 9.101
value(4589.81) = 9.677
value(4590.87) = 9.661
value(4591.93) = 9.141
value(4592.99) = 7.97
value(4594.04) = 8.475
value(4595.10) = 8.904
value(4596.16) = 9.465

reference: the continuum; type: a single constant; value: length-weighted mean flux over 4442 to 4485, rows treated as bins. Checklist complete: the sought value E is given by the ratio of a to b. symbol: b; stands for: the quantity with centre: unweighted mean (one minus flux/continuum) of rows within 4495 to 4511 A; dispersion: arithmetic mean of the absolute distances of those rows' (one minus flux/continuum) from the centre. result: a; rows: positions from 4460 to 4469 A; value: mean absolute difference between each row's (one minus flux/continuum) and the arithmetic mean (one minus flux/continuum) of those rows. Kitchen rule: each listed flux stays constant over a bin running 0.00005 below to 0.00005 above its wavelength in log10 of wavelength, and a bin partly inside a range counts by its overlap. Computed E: 1.0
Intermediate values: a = 0.096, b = 0.095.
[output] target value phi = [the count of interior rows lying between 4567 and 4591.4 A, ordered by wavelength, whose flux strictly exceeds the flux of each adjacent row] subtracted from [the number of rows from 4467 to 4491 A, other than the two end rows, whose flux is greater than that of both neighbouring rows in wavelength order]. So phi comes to -3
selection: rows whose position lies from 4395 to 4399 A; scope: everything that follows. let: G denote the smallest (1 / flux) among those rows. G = 0.128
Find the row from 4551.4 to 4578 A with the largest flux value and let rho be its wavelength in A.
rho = 4557.17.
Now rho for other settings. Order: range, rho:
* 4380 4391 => 4389.30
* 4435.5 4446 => 4444.22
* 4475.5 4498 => 4491.54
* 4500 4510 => 4508.12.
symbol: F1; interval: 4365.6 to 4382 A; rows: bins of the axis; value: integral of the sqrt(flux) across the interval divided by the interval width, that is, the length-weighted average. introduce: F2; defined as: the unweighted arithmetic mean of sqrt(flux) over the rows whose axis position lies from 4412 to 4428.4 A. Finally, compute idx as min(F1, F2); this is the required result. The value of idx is 2.63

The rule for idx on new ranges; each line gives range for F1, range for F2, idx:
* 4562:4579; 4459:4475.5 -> 2.87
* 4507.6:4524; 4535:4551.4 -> 2.93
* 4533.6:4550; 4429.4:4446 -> 2.81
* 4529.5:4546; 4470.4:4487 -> 2.87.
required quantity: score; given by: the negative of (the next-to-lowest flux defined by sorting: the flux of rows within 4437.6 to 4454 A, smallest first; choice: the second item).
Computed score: -6.5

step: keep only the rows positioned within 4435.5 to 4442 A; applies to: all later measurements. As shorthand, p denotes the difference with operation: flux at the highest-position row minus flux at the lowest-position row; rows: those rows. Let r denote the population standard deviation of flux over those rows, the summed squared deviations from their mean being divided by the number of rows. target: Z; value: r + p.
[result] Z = -0.7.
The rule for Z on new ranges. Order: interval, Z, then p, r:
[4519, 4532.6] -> -1.2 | -1.8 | 0.67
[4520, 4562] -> 0.8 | 0.0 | 0.84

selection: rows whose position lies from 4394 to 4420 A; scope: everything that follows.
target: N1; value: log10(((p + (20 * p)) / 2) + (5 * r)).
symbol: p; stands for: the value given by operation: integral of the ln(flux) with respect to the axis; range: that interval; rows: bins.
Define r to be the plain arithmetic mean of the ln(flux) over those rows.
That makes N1 2.74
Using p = 52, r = 1.99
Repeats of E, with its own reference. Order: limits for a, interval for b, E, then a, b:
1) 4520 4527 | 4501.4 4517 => 1.0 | 0.075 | 0.077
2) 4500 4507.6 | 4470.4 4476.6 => 0.8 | 0.071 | 0.085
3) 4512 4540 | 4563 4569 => 2.3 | 0.061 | 0.026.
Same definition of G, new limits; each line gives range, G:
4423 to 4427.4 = 0.118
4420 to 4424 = 0.118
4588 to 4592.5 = 0.103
